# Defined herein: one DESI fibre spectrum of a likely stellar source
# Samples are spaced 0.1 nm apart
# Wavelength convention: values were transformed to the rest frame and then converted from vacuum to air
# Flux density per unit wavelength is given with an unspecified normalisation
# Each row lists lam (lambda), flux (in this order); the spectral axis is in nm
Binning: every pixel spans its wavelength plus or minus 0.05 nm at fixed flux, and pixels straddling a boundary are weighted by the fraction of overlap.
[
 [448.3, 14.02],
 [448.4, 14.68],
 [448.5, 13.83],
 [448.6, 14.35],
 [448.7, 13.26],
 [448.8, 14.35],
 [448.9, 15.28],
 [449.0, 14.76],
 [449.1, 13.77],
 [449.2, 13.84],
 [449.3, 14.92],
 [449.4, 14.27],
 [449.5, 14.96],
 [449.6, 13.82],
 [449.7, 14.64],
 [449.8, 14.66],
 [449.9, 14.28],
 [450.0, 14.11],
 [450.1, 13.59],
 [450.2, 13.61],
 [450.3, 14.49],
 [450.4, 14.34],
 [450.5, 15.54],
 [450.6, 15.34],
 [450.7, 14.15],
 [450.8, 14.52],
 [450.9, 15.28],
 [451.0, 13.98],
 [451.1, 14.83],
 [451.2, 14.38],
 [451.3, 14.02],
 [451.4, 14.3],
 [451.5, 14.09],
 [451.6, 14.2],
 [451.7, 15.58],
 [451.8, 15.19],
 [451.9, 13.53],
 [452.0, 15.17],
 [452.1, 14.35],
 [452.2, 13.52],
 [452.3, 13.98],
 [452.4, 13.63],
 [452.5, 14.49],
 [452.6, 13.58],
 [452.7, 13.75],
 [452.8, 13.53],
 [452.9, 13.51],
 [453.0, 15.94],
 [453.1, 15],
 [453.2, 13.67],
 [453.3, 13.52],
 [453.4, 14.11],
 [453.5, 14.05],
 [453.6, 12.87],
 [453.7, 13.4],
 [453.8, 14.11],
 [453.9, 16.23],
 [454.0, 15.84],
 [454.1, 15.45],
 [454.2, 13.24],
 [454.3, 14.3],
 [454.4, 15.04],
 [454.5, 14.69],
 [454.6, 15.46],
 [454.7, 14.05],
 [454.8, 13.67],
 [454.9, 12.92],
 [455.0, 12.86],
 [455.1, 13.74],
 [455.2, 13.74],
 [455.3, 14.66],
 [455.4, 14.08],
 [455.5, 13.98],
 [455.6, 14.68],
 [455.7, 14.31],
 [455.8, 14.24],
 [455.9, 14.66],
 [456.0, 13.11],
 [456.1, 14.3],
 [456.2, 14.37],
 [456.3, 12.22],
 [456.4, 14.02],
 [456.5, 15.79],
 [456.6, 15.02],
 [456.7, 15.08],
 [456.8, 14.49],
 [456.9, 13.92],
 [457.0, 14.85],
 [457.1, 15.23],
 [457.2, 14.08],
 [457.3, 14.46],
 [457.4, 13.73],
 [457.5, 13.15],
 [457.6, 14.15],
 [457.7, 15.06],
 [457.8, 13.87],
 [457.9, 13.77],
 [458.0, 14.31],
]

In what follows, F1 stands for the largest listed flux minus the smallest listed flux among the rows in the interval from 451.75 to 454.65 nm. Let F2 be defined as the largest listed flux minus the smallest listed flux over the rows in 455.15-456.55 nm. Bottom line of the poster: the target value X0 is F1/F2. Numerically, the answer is 0.9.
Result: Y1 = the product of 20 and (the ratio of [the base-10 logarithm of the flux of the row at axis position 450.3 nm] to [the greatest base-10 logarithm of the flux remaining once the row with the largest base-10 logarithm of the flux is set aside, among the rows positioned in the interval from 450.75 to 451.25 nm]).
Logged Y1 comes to 19.8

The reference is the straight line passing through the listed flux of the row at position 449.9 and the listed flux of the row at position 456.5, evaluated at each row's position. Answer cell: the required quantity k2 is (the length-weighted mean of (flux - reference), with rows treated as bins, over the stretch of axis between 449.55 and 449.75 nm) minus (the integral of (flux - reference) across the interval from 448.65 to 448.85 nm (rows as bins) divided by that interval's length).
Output 0.2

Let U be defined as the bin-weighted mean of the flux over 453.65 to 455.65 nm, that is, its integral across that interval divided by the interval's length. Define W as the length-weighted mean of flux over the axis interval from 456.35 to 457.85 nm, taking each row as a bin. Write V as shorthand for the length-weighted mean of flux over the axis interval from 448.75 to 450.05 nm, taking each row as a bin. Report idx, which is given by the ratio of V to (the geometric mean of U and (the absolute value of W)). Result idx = 1.00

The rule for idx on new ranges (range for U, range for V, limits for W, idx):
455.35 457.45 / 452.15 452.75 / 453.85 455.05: 0.96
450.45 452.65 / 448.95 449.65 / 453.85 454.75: 0.98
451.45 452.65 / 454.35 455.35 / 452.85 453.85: 1.00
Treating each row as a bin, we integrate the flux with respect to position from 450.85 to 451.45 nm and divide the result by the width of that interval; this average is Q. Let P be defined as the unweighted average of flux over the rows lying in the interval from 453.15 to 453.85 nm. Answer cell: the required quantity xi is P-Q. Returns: -0.8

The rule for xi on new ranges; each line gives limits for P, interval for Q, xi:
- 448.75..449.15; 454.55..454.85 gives 0.1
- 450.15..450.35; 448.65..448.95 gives -0.2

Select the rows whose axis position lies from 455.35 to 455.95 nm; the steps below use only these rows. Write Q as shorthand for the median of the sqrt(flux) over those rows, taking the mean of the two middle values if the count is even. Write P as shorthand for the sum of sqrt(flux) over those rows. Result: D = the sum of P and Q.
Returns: 26.49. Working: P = 22.7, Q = 3.78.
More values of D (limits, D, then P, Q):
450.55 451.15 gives 26.82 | 23.0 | 3.83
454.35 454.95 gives 26.47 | 22.7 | 3.79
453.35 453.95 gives 26.29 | 22.5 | 3.75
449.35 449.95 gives 26.60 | 22.8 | 3.80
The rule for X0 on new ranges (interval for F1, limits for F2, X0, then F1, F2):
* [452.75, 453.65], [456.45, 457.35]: 1.6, 3.1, 1.9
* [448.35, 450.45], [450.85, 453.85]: 0.7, 2.0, 3.1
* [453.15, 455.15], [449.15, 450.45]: 2.5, 3.4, 1.4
